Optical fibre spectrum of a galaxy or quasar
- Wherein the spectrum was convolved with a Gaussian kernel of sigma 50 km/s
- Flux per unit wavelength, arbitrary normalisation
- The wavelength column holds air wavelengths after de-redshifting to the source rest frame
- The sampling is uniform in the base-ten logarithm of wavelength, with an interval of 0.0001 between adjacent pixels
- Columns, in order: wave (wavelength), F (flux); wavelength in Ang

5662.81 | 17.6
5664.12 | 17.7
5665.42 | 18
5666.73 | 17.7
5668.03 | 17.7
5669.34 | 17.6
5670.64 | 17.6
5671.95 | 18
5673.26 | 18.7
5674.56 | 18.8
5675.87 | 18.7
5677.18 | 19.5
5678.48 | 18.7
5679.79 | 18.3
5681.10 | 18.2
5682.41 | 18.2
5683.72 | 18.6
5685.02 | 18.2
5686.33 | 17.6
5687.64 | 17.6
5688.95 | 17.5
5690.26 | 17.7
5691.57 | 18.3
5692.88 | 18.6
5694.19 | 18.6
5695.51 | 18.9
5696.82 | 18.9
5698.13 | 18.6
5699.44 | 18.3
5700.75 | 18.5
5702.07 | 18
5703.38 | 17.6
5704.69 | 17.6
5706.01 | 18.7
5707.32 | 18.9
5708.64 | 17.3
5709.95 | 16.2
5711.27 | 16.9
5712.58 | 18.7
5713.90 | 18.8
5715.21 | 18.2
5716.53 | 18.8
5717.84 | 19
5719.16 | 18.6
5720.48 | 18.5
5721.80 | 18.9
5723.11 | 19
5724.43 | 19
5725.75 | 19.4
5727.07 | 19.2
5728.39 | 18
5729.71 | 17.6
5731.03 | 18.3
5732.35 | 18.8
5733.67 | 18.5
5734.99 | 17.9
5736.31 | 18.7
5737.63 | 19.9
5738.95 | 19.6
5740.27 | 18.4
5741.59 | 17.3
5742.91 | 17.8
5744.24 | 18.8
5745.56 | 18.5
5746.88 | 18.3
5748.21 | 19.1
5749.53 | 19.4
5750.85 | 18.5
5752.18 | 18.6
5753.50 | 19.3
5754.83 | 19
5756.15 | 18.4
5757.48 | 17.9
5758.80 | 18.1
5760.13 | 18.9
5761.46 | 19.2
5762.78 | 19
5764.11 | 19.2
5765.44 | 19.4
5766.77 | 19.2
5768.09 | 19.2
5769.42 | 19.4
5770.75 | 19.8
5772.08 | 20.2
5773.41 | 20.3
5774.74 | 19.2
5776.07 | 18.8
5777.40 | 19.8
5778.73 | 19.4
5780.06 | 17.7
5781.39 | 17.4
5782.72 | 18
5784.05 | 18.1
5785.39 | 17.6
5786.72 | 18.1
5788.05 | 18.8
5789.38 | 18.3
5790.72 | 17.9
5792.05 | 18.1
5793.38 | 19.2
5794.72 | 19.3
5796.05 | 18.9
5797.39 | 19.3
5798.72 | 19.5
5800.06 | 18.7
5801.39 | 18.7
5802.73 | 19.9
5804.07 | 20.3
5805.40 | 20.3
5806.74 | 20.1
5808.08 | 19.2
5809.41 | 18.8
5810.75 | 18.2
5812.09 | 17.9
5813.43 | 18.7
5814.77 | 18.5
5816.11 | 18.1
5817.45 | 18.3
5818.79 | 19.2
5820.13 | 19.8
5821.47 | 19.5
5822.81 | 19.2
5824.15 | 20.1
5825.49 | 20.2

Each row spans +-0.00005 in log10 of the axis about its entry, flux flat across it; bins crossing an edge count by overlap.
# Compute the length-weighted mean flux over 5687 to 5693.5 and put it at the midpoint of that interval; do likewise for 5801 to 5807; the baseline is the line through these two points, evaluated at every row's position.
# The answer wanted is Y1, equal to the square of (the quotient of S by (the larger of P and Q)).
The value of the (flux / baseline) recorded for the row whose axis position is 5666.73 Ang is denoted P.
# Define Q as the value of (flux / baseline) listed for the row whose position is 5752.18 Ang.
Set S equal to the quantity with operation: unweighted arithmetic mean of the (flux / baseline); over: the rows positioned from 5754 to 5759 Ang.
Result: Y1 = 0.91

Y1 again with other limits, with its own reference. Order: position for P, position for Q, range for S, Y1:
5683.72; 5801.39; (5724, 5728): 0.98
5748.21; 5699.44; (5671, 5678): 1.10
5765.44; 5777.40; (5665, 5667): 1.00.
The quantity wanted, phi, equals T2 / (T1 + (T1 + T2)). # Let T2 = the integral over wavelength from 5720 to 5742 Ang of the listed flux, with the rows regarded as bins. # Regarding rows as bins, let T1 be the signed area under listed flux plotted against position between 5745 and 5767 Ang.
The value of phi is 0.332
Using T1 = 414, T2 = 411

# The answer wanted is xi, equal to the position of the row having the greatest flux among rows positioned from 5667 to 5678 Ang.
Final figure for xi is 5677.18 Ang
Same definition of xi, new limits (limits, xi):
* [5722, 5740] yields 5737.63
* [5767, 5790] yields 5773.41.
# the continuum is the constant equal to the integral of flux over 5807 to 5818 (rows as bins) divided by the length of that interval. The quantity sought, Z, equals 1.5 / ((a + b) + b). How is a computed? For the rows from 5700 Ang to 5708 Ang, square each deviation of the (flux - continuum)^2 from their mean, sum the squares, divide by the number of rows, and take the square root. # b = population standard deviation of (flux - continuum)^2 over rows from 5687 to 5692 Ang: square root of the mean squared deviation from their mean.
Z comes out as 1.37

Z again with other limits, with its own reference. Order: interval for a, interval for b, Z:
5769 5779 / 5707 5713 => 0.30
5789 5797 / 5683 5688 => 1.52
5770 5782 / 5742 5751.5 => 0.97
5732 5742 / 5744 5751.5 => 1.17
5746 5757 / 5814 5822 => 1.03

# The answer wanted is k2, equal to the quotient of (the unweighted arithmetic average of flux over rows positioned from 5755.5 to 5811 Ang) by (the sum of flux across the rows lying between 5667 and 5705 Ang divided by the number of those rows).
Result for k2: 1.04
